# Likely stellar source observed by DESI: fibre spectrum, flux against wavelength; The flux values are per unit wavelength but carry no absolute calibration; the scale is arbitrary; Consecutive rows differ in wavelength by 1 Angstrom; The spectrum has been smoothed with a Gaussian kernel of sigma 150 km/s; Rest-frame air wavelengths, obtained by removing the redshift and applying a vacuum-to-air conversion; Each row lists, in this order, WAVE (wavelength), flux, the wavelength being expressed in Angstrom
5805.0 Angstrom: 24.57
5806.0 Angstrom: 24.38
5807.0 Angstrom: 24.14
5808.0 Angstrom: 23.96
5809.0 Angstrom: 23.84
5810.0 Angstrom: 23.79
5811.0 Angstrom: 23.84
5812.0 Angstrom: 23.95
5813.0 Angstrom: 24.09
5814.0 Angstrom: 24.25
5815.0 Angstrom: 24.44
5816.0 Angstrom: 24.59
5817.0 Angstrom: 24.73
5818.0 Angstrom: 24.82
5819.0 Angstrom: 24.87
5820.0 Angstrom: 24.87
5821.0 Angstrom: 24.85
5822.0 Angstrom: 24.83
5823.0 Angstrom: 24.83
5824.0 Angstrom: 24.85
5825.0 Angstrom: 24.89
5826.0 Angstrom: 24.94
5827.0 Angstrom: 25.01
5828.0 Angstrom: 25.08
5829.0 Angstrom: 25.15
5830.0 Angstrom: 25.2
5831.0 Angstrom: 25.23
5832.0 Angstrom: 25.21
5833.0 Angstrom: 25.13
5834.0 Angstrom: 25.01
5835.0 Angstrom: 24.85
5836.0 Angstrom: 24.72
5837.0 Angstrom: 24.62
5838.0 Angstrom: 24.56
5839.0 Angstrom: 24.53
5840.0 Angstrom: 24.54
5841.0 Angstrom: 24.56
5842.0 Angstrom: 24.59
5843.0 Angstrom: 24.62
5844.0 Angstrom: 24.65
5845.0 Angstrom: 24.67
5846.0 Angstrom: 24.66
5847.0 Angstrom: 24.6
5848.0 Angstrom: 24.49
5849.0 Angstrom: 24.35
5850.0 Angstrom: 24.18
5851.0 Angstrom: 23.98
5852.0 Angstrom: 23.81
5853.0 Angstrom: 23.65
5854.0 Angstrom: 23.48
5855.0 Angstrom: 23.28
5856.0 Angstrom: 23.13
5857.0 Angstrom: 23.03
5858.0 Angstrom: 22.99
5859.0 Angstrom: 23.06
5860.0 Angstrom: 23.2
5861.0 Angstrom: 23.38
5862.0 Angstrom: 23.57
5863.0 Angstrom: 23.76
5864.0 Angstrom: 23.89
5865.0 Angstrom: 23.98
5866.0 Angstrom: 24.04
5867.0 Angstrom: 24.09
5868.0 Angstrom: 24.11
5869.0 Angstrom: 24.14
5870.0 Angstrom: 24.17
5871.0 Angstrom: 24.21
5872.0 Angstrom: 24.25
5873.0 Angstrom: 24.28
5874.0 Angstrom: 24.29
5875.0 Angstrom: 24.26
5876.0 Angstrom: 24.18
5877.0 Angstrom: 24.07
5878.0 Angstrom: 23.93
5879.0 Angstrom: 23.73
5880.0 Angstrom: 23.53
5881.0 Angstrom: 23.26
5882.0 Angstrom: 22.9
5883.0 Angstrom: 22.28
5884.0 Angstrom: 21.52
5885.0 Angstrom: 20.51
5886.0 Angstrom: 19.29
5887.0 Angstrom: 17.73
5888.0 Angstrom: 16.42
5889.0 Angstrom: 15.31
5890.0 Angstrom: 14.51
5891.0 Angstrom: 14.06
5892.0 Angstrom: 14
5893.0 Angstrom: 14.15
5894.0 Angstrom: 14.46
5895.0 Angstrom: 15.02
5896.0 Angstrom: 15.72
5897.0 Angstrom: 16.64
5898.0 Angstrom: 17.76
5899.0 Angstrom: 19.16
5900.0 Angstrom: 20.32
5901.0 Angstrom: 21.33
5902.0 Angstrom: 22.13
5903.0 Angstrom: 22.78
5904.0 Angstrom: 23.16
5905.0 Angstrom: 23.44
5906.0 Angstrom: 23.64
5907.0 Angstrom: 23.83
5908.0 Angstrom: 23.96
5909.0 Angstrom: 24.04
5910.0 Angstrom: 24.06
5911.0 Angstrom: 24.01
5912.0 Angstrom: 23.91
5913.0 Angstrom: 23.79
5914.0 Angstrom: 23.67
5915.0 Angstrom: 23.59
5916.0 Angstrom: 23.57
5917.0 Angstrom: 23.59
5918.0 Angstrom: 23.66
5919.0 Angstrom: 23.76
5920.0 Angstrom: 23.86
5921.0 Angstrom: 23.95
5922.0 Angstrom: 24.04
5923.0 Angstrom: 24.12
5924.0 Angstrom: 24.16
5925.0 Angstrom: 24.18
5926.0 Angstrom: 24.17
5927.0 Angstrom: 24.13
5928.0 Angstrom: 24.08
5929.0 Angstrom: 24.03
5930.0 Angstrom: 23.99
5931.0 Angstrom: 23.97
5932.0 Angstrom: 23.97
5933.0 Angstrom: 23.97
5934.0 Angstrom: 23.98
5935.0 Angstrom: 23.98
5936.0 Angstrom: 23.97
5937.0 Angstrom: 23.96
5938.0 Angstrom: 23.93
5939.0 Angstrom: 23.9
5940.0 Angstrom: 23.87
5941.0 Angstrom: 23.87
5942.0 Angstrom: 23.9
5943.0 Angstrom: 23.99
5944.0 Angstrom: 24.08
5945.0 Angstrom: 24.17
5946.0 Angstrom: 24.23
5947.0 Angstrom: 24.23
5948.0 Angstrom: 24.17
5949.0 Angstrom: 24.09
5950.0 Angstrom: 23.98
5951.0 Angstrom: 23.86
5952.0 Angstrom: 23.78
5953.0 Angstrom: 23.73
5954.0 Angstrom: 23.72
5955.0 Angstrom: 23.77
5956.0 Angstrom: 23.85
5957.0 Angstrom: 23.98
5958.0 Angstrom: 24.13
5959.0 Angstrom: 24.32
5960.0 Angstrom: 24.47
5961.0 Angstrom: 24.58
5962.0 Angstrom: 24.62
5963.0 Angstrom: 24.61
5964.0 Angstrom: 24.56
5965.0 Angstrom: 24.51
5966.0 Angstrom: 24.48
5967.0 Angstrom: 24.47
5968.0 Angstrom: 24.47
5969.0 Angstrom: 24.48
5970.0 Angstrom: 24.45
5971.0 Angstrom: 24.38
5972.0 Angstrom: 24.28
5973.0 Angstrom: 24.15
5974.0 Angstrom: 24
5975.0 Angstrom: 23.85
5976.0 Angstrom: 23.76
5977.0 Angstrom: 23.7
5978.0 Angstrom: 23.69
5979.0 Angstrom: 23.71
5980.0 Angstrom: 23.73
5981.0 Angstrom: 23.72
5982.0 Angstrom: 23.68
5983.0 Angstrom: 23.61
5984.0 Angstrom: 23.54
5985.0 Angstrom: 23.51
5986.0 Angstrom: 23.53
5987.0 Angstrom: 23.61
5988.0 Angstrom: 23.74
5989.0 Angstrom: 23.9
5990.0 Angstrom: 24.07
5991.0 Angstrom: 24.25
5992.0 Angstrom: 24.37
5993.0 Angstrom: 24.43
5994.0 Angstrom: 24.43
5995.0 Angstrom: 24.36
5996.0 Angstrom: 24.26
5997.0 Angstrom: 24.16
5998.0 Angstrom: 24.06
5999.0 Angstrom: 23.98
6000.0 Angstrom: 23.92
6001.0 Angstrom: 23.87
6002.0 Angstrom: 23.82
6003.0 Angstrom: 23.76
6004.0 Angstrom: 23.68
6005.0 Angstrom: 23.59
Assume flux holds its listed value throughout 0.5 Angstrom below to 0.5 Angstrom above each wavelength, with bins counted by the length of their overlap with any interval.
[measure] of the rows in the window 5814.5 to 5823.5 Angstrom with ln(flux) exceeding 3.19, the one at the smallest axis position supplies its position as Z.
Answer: 5815.0 Angstrom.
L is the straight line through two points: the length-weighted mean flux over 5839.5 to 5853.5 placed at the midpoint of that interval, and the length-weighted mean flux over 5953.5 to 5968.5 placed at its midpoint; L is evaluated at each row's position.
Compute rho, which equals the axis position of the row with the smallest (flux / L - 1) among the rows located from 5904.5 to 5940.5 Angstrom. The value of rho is 5905.0 Angstrom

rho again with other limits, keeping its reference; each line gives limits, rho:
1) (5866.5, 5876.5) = 5867.0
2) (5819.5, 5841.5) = 5839.0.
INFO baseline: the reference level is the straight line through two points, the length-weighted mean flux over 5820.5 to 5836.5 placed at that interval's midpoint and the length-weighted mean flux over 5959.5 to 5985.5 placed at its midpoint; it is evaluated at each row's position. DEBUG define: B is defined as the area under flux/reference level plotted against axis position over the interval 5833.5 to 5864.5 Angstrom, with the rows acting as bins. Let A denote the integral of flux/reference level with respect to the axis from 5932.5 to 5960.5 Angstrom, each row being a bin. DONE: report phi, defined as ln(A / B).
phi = -0.08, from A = 28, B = 30.0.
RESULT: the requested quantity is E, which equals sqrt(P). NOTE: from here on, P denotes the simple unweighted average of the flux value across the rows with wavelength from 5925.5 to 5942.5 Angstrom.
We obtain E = 4.90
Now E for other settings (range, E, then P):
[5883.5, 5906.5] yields 4.29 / 18.4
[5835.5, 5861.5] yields 4.90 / 24.1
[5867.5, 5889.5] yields 4.73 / 22.4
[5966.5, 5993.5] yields 4.90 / 24.0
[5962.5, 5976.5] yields 4.93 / 24.3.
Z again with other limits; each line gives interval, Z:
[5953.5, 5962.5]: 5959.0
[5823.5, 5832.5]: 5824.0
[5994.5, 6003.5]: 5995.0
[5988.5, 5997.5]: 5992.0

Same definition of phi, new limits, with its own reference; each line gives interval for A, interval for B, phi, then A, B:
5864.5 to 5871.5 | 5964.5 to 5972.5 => -0.17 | 7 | 8.1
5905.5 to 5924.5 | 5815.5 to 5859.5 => -0.85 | 19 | 43.2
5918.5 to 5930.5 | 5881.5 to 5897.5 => 0.06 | 12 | 11.1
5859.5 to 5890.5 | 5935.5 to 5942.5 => 1.41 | 28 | 6.9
